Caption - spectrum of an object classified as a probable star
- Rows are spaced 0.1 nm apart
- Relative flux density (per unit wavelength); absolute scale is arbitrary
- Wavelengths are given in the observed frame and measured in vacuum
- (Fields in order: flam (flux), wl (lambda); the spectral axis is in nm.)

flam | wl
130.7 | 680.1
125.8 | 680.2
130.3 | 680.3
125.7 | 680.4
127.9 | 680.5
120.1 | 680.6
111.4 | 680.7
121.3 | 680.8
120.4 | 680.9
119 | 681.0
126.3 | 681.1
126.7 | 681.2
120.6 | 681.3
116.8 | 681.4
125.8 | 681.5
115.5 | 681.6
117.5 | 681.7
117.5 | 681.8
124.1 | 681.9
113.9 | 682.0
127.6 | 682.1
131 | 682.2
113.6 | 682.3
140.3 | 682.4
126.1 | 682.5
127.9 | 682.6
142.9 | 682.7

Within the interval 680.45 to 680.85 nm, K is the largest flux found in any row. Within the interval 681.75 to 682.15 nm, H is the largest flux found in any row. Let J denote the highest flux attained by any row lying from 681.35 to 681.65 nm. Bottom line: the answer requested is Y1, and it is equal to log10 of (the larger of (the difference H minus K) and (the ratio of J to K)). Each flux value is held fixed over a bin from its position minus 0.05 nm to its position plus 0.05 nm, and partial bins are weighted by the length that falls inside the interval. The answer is -0.01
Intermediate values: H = 127.6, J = 125.8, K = 127.9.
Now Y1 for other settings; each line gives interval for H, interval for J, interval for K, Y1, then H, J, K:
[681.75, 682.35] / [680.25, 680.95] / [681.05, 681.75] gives 0.63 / 131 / 130.3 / 126.7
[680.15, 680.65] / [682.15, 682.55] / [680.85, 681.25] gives 0.56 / 130.3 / 140.3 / 126.7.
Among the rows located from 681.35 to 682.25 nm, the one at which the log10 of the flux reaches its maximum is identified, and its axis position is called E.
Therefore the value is 682.2 nm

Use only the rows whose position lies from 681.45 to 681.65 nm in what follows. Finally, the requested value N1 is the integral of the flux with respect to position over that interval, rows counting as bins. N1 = 24.1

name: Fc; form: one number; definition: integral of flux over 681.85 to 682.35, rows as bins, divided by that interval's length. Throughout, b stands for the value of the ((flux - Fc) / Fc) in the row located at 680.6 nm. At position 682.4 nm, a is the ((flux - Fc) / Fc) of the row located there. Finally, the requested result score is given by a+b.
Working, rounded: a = 0.15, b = -0.016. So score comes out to 0.13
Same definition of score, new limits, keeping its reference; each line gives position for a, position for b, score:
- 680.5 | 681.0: 0.02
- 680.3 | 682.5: 0.10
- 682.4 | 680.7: 0.06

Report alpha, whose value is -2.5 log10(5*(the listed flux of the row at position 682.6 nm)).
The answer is -7.01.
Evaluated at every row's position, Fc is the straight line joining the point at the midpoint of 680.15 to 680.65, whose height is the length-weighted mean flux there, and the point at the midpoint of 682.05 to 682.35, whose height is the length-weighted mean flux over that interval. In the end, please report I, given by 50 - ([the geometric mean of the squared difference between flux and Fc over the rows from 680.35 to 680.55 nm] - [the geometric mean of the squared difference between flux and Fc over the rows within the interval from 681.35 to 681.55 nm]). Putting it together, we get 58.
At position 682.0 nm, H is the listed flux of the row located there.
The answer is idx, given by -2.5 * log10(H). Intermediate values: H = 113.9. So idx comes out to -5.14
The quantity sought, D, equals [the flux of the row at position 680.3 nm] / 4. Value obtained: 32.6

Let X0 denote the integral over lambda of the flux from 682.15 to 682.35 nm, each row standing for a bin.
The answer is 24.5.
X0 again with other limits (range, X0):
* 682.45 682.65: 25.4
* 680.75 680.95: 24.2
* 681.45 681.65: 24.1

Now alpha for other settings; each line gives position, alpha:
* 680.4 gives -7.00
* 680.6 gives -6.95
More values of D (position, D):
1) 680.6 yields 30.0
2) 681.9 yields 31.0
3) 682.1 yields 31.9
